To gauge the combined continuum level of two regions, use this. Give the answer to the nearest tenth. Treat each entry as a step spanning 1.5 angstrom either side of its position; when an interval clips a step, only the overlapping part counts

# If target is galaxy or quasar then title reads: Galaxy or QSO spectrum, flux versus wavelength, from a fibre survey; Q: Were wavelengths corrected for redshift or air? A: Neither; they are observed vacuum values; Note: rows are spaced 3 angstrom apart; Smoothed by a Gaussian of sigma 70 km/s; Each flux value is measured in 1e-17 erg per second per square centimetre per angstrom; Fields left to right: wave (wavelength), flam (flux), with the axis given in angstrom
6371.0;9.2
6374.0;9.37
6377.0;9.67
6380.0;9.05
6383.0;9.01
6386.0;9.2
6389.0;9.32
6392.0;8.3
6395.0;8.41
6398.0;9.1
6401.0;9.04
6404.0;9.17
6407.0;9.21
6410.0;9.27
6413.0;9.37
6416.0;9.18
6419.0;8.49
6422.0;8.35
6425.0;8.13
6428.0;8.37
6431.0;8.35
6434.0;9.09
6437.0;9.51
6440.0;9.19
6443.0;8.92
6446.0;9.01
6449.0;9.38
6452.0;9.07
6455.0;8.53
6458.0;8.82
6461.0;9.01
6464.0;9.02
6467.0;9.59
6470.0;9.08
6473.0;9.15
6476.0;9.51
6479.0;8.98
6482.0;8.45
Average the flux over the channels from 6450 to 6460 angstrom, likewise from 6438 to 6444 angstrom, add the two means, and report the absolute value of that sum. 17.9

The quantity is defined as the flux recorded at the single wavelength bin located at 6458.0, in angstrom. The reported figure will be 8.82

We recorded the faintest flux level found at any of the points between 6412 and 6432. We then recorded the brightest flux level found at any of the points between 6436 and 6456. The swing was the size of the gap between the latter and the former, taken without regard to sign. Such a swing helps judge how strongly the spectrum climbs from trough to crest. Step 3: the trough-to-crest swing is 1.4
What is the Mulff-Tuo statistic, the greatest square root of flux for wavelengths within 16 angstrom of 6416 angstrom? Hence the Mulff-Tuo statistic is 3.06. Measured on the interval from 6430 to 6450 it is 3.08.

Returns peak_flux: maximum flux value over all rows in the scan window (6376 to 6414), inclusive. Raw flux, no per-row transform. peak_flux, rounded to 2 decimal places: 9.67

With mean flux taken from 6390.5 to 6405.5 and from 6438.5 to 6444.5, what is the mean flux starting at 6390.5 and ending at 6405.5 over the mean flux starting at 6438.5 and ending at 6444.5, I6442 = 0.972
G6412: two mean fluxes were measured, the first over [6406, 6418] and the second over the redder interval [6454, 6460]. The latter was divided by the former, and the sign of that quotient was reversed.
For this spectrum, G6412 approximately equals -0.94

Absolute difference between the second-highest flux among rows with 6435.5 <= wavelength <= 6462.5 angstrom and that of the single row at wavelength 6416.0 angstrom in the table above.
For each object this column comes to 0.20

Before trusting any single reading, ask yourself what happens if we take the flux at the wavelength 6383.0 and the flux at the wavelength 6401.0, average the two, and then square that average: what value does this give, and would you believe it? 81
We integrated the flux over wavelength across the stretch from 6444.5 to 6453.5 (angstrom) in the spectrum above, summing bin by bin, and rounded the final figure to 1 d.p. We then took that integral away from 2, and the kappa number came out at -80.4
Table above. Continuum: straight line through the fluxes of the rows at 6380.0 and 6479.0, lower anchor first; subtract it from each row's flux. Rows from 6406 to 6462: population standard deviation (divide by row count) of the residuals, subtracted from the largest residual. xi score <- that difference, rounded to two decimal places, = 0.10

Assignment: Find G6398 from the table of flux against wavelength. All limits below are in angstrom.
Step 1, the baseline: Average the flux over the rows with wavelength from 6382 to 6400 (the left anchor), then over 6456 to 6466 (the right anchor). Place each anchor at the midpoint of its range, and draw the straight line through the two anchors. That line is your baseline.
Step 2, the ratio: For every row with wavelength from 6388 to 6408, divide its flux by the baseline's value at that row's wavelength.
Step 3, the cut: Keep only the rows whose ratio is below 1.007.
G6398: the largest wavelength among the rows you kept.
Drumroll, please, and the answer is 6395.0 angstrom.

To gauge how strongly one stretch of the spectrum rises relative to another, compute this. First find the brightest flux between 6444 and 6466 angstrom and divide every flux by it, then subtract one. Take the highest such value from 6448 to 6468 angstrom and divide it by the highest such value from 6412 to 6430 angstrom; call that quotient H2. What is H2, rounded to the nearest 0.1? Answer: -21.0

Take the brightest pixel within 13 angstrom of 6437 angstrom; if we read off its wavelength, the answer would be 6437.0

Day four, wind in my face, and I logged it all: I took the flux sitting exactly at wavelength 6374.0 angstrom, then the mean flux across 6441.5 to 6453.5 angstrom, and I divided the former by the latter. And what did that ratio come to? 1.03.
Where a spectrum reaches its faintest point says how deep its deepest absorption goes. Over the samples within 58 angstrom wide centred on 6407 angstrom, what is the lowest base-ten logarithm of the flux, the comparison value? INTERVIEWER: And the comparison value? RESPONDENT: 0.910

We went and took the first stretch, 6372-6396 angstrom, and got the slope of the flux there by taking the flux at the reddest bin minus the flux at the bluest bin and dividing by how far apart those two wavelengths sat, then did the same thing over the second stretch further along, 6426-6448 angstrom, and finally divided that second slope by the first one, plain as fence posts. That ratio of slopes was -0.78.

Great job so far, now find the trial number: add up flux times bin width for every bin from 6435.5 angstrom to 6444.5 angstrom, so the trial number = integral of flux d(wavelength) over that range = 82.9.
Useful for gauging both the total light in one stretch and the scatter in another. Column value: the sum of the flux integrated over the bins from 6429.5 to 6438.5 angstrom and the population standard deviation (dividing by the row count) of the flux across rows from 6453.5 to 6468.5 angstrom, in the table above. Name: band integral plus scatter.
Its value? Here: 81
